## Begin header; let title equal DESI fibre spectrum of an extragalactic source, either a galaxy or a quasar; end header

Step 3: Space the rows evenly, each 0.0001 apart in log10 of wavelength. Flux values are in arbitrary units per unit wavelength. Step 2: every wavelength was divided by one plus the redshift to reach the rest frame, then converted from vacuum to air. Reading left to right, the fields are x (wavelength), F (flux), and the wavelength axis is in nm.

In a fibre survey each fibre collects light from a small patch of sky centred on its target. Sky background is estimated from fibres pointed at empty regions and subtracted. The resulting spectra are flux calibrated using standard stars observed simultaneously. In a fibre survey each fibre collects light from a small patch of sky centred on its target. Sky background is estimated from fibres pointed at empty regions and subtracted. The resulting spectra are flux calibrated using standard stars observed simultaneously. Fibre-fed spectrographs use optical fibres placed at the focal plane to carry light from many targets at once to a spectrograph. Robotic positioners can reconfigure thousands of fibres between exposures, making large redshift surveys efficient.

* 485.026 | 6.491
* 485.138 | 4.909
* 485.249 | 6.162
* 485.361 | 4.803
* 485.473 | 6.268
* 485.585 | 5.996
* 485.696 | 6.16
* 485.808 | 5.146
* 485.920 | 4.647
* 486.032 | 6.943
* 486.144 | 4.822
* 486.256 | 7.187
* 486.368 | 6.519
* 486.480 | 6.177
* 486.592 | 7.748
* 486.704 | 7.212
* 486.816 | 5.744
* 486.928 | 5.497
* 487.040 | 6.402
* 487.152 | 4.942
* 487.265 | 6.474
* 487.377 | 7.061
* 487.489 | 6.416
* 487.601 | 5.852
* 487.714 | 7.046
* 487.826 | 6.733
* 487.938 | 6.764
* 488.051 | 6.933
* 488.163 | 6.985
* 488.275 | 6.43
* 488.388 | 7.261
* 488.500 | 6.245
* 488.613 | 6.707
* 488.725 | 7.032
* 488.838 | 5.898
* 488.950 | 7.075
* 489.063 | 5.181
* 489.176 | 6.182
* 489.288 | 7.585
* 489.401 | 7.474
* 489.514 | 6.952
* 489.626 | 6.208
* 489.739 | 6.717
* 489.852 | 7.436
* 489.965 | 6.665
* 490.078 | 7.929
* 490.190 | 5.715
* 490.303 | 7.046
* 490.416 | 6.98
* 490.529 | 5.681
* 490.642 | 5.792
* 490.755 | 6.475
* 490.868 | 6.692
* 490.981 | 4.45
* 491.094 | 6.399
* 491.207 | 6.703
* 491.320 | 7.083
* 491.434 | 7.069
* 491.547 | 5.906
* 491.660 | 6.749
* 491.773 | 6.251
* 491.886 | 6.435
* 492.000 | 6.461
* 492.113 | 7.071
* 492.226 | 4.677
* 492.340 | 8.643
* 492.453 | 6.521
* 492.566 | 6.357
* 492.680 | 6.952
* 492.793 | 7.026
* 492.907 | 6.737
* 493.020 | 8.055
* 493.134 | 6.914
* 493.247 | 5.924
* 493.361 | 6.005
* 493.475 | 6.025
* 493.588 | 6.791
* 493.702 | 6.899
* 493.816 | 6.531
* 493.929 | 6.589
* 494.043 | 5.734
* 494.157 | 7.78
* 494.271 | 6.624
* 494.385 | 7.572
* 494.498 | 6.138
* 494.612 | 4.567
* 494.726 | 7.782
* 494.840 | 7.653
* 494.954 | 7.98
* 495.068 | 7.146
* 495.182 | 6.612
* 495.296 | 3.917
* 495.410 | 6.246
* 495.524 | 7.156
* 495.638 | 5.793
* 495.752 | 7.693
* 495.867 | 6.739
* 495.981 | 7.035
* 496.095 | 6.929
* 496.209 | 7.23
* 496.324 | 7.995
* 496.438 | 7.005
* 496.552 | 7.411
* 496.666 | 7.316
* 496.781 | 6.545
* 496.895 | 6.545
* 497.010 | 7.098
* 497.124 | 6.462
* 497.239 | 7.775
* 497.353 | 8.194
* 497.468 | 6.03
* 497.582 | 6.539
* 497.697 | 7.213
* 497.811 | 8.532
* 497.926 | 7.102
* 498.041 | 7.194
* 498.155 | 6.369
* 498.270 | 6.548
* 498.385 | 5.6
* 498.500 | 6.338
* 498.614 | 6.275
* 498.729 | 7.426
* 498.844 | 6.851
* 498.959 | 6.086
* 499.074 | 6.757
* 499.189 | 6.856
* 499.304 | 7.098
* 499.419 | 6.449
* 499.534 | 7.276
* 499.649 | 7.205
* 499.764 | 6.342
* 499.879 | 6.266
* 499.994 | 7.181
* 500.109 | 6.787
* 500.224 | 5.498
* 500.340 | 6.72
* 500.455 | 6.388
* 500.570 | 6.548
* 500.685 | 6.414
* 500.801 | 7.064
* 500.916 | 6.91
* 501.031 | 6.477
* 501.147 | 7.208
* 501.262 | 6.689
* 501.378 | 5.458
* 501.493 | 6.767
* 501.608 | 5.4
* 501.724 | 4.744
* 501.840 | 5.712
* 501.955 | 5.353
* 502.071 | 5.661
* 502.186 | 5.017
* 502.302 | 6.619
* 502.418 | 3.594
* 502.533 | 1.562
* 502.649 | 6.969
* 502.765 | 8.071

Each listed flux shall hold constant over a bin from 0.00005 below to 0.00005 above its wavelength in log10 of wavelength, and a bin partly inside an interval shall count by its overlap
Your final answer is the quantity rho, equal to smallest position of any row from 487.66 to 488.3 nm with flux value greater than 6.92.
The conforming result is 487.714 nm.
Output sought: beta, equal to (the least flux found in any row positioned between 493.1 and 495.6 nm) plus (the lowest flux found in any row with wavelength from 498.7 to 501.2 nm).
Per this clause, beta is 9.4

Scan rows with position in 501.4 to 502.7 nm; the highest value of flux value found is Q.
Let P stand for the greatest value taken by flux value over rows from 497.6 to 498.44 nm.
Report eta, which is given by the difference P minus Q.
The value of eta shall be 1.6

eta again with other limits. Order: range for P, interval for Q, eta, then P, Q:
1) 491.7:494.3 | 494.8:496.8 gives 0.6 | 8.643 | 7.995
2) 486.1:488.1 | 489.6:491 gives -0.2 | 7.748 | 7.929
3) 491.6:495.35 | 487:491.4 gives 0.7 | 8.643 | 7.929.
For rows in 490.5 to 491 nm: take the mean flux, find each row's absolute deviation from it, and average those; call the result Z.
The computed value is 0.6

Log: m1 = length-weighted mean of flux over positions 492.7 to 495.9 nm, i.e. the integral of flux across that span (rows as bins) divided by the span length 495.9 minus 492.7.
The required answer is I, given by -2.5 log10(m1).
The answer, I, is -2.06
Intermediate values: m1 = 6.67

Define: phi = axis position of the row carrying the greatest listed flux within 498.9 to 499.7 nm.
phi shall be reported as 499.534 nm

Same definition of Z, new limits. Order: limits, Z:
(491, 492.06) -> 0.3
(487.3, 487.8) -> 0.5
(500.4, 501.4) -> 0.4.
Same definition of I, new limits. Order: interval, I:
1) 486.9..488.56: -2.03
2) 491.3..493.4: -2.06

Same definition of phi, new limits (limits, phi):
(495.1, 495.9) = 495.752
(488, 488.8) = 488.388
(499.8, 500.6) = 499.994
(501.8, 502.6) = 502.302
